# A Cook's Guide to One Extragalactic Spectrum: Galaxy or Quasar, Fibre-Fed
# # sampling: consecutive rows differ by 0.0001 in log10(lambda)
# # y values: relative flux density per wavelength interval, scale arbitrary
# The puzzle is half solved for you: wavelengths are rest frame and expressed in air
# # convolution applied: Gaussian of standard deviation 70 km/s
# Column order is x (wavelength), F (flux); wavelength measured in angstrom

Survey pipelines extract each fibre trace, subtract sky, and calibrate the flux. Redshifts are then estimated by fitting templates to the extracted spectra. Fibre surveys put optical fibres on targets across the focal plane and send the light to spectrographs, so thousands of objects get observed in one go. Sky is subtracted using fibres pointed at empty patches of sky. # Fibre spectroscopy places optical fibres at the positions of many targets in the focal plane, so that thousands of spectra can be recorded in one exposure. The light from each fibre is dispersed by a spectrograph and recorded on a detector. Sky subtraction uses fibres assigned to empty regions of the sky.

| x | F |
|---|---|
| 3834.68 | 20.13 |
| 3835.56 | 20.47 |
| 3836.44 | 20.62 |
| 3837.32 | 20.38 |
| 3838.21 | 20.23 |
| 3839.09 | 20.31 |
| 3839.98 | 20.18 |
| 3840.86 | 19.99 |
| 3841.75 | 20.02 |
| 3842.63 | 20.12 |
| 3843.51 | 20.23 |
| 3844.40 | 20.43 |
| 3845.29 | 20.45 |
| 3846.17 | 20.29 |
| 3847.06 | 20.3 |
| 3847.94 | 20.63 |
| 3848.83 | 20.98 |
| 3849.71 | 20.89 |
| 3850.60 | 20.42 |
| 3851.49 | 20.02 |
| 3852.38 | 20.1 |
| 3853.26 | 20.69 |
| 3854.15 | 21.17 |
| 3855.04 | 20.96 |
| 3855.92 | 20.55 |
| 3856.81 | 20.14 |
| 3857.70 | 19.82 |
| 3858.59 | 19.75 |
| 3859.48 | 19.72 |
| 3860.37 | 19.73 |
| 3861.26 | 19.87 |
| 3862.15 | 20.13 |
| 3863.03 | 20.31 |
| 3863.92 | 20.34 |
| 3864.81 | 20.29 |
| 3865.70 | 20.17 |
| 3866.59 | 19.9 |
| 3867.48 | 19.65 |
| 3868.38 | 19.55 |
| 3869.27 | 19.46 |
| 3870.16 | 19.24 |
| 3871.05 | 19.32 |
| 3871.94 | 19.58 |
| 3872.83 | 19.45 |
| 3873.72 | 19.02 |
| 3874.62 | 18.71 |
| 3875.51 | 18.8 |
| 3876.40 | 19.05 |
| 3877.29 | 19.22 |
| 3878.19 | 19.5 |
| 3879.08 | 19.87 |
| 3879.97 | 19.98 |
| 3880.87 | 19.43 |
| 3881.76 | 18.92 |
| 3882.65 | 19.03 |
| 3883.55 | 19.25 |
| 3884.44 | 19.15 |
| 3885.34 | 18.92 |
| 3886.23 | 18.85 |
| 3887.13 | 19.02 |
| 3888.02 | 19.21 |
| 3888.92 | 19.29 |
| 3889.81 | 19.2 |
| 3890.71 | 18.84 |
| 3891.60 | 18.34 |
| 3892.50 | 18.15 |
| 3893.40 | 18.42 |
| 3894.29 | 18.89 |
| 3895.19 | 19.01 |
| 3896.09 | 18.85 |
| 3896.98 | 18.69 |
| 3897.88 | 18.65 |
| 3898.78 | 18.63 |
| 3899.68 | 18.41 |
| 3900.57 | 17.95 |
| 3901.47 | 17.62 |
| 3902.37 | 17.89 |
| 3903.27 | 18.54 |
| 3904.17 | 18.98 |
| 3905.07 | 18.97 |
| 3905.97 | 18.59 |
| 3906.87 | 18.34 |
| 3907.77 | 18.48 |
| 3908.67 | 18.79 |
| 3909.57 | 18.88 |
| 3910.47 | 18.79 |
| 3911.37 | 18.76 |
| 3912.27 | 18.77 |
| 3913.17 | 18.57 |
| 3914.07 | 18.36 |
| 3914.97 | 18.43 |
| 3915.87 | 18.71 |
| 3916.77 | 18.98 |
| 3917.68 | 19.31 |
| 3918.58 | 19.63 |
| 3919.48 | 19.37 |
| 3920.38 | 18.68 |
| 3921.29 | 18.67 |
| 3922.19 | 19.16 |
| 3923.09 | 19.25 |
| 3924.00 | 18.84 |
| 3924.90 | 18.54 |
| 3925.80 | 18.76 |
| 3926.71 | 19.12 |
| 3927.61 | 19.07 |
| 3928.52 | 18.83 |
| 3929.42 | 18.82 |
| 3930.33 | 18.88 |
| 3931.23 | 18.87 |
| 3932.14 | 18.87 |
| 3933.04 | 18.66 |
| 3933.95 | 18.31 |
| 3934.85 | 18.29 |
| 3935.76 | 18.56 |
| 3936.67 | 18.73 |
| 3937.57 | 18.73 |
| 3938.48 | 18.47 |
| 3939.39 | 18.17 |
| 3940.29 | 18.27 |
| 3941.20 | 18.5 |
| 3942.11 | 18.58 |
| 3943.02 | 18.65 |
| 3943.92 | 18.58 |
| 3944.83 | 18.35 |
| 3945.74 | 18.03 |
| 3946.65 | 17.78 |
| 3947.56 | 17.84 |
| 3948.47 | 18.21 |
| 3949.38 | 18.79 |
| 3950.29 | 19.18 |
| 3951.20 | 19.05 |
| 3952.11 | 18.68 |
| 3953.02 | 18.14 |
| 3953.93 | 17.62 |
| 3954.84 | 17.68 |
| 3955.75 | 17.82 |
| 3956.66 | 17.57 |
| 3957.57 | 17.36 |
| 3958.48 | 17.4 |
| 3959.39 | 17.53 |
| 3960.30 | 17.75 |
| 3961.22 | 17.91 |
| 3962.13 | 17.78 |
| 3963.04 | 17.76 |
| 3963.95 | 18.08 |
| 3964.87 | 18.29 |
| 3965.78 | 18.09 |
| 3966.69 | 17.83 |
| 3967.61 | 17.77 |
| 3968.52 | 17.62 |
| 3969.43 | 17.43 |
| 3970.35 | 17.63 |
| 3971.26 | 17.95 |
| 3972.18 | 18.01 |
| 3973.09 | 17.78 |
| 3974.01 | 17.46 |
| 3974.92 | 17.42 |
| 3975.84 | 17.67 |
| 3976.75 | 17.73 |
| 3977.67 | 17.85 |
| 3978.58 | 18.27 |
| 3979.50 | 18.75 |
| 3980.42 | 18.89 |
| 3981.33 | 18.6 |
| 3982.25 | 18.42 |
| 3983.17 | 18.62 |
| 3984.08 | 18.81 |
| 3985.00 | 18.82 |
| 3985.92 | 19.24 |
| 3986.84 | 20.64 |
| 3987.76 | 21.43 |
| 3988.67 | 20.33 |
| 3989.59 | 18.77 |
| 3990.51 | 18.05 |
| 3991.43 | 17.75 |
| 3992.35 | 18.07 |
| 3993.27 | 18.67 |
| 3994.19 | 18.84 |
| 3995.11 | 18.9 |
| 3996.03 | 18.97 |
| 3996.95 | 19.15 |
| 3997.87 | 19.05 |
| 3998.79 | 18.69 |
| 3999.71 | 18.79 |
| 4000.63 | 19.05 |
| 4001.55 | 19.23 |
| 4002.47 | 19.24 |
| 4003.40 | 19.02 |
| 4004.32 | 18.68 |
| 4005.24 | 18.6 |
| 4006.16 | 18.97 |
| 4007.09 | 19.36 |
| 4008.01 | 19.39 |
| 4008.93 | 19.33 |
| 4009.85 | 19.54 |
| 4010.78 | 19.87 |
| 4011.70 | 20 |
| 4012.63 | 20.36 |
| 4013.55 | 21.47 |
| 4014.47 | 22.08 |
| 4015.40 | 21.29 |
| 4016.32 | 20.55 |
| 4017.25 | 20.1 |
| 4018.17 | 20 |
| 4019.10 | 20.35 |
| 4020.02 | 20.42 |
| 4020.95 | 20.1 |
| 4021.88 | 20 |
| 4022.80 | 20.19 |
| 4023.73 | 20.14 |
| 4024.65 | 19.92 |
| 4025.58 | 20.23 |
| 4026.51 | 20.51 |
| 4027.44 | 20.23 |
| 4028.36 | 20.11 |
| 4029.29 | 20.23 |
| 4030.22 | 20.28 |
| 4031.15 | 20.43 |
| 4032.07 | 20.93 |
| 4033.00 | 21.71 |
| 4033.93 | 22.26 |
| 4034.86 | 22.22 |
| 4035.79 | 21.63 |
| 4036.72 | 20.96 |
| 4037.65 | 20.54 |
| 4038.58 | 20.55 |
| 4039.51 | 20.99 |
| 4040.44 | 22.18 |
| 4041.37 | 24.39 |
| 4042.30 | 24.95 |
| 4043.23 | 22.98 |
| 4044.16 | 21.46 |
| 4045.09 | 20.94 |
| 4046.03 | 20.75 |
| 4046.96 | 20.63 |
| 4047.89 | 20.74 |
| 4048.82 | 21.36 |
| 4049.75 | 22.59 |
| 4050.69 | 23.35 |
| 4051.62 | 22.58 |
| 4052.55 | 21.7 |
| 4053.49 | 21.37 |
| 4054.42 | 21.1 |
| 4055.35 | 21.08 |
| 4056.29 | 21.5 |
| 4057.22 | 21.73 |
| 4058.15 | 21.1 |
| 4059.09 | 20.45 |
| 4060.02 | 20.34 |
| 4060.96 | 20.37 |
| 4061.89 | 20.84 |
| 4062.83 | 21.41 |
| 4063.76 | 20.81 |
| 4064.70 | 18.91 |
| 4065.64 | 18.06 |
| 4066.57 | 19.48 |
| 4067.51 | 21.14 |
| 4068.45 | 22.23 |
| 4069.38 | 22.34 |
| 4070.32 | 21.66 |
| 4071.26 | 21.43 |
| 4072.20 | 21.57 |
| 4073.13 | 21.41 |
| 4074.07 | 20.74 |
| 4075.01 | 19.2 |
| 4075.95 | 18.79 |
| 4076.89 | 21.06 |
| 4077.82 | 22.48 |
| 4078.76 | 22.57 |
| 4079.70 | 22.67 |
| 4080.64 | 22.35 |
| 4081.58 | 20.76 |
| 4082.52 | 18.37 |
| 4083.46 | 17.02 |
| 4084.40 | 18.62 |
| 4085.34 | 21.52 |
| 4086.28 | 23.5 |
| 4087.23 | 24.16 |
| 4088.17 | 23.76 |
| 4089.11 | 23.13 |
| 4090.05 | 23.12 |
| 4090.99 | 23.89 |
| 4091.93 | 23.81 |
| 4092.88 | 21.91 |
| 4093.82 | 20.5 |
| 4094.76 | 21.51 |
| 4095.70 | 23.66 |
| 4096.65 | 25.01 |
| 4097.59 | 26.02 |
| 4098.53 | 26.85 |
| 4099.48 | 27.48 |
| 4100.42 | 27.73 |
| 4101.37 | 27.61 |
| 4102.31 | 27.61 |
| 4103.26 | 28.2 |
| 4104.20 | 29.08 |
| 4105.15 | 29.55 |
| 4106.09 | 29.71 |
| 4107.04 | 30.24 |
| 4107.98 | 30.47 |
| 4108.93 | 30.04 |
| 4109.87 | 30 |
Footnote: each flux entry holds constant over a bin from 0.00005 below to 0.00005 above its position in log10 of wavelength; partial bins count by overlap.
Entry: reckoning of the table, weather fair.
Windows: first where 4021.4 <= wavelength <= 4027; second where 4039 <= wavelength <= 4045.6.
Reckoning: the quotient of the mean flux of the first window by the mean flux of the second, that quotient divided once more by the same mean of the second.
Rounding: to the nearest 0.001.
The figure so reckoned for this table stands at 0.040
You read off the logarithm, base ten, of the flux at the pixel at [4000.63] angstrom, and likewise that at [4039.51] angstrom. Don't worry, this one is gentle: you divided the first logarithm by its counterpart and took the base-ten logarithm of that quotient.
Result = -0.014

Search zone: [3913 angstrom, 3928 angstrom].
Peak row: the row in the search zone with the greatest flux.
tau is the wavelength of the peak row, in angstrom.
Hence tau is 3918.58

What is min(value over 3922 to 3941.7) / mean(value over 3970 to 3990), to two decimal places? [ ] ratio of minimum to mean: 0.98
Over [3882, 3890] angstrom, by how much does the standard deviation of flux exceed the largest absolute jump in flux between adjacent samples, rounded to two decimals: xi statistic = -0.08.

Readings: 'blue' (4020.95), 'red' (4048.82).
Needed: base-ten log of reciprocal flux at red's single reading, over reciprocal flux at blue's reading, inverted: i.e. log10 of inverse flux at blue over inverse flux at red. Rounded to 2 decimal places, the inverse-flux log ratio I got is 0.03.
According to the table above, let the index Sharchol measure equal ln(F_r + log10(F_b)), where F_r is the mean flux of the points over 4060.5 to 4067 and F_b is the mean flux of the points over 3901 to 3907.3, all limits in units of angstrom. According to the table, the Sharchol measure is 3.06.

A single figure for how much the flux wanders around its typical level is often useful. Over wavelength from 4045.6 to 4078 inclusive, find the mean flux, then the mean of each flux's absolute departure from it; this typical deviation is 0.82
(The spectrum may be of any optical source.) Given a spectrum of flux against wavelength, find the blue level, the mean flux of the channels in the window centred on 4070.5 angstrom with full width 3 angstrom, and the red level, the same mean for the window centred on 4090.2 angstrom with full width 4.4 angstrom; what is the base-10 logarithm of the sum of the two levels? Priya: 1.66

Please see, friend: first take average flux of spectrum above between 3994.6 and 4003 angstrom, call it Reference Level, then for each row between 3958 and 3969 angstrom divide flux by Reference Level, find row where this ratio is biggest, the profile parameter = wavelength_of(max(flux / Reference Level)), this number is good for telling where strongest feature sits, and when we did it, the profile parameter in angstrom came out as 3964.87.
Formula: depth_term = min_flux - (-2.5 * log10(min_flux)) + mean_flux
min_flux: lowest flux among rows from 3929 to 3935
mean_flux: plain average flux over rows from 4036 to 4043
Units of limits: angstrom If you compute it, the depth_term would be 44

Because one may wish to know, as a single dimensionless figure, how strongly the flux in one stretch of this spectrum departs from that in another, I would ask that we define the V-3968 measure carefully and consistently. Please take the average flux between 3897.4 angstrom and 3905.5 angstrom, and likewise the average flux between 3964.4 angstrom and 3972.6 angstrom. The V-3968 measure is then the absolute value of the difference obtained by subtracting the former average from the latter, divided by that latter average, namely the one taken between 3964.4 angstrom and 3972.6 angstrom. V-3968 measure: 0.031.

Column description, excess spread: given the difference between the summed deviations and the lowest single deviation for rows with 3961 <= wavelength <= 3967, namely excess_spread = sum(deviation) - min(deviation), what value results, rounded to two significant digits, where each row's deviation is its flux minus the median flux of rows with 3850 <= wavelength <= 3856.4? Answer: -15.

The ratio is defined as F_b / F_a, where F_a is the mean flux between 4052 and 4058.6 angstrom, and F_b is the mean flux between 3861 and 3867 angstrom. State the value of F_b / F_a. 0.94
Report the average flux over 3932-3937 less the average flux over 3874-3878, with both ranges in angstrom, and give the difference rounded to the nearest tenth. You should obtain -0.4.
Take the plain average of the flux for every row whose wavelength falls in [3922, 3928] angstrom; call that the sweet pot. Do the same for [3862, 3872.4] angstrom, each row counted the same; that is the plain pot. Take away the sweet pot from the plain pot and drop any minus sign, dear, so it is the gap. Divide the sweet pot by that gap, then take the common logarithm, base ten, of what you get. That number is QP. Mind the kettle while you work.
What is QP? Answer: 1.3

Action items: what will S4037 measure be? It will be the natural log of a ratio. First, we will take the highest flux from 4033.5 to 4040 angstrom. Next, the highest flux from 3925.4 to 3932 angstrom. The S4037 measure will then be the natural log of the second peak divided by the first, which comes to -0.15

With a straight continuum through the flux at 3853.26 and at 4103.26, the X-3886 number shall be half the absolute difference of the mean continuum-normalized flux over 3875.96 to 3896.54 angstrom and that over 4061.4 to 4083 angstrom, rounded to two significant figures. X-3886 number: 0.057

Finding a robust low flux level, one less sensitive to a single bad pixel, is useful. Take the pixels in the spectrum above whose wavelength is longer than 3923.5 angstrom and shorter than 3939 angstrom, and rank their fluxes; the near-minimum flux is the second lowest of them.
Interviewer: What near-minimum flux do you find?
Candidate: 18.31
